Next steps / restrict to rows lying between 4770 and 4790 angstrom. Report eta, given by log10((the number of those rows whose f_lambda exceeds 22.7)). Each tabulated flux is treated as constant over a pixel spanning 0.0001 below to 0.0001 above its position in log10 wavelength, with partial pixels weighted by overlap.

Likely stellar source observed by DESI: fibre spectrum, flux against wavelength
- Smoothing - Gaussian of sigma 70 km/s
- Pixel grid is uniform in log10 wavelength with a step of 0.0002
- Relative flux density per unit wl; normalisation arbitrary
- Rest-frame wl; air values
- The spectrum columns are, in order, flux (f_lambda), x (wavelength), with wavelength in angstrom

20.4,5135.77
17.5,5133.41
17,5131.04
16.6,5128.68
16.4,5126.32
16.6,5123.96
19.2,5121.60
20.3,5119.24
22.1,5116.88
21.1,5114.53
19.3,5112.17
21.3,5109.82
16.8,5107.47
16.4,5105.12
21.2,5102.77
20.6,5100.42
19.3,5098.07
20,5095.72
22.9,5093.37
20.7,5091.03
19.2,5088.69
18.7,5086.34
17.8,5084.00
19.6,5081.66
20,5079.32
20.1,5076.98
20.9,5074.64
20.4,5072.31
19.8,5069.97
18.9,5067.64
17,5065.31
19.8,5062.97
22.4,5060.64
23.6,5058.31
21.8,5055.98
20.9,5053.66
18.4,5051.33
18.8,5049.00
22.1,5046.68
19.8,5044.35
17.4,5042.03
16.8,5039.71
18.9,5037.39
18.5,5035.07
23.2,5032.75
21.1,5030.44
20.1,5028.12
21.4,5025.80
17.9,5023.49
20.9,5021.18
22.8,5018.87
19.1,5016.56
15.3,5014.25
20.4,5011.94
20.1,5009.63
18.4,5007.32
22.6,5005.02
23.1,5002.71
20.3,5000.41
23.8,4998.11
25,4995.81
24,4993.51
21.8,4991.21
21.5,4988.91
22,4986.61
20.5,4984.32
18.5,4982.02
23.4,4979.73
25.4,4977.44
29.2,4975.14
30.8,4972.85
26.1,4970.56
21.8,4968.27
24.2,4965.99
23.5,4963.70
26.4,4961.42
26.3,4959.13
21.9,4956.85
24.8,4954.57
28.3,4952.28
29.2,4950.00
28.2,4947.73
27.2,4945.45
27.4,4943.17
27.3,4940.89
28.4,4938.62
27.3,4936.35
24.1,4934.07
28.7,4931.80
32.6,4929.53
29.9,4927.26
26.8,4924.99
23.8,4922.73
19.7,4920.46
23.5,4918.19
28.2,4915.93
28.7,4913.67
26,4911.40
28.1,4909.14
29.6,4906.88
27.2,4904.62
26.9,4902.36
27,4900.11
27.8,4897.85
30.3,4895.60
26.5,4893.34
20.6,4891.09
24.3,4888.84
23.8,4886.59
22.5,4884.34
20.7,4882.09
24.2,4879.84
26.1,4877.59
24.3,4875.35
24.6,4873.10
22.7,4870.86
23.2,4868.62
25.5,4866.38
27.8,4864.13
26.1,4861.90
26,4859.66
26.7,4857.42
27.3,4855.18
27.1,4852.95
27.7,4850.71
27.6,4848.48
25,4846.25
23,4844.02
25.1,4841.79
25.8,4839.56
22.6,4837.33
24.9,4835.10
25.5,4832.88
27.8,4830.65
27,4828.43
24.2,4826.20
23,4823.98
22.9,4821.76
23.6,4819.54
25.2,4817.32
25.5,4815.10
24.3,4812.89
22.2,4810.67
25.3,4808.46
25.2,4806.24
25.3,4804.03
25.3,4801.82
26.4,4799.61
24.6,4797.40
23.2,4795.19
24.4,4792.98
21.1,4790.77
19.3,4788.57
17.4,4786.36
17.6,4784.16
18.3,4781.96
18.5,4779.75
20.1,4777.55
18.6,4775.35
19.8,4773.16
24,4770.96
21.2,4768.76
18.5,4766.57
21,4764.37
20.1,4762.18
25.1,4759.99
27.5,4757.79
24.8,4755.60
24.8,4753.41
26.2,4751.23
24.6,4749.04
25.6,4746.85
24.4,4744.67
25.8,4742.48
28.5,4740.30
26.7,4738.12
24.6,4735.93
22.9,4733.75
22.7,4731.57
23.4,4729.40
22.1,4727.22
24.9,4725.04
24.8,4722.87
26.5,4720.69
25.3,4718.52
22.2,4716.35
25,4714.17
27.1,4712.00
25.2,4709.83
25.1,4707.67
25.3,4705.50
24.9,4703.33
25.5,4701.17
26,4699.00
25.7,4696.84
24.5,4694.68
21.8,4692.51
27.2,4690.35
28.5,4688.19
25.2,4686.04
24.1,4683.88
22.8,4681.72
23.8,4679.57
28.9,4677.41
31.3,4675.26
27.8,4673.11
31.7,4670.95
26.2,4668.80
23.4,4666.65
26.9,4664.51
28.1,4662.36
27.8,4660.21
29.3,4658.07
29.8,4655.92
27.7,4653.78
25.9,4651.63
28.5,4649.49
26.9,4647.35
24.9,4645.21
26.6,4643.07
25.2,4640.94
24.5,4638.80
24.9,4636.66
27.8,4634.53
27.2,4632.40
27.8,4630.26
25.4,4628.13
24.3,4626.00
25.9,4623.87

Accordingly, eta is 0.00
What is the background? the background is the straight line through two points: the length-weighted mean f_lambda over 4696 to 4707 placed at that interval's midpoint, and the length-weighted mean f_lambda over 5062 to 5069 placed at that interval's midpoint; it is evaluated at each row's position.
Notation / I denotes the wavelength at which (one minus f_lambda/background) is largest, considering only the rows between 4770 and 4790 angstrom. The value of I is 4786.36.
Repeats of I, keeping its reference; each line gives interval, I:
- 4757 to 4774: 4766.57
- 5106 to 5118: 5107.47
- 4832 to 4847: 4837.33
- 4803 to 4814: 4810.67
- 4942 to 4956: 4954.57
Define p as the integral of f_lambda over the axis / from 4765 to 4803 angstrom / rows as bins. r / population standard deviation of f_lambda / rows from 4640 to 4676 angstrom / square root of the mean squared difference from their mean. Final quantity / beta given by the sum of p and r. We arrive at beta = 803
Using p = 801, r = 2.13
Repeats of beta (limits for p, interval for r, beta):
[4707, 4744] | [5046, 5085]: 922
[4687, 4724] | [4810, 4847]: 939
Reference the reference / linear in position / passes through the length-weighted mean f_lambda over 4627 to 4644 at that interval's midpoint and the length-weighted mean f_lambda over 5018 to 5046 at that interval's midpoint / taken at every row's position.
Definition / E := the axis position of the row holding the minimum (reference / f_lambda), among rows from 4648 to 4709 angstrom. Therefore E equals 4670.95 angstrom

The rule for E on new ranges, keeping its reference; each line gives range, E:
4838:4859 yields 4850.71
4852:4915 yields 4895.60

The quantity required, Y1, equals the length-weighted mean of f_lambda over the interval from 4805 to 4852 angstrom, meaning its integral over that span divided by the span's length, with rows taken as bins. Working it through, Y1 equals 24.9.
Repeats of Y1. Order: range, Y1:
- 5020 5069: 20.0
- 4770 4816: 22.2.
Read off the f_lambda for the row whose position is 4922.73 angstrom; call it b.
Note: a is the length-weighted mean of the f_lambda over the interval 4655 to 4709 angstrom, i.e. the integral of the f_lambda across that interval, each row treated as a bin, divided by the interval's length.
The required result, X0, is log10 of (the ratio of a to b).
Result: 0.05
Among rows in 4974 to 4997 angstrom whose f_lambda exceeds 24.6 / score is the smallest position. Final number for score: 4975.14 angstrom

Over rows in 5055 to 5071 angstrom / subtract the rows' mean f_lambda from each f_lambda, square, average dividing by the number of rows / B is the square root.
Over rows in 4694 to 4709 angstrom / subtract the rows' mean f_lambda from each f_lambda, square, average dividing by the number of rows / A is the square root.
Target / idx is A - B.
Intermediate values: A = 0.5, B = 2.09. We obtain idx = -1.6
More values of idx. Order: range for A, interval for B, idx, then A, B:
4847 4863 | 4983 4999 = -0.9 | 0.6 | 1.50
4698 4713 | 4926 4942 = -1.7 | 0.7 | 2.42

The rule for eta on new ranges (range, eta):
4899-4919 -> 0.95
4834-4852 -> 0.85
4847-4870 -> 1.00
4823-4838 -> 0.78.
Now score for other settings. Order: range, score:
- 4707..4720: 4707.67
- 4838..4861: 4839.56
